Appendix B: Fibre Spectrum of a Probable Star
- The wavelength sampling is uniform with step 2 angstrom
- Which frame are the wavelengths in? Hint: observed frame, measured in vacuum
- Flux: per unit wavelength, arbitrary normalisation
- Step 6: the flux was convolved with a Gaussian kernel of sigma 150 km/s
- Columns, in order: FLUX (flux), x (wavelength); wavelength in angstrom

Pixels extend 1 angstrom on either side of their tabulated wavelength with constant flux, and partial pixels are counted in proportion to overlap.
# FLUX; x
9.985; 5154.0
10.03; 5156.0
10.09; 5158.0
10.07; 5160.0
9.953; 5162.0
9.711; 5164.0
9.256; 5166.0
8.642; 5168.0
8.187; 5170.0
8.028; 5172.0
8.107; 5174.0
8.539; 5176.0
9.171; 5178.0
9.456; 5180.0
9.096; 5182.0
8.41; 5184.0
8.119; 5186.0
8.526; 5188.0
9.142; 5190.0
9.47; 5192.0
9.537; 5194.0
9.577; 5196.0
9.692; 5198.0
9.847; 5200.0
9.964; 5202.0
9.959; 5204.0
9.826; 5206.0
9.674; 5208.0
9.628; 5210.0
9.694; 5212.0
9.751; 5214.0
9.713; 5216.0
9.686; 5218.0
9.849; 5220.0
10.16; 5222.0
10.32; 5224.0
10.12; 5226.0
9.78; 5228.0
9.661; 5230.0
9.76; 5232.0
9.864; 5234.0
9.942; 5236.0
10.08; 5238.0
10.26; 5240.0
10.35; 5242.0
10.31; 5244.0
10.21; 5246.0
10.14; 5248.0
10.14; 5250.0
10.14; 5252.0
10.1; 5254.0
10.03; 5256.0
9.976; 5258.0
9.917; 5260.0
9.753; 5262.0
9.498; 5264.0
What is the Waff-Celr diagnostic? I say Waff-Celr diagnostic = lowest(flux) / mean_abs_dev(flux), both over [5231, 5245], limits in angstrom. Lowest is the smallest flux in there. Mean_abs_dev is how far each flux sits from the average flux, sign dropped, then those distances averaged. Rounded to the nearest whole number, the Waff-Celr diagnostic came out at 50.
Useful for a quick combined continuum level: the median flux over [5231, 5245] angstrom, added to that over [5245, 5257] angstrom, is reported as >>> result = 20.2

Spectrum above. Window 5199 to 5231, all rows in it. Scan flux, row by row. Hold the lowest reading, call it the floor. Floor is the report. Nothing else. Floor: 9.628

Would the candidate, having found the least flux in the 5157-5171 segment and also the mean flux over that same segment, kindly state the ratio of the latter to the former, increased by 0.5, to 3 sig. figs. 1.65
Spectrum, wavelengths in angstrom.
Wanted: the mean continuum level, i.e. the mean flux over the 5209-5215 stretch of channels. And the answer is 9.7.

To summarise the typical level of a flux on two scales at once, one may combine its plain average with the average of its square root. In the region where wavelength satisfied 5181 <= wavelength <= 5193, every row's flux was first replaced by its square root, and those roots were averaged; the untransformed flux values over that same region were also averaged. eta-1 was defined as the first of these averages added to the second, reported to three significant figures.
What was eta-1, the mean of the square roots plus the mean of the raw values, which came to 11.8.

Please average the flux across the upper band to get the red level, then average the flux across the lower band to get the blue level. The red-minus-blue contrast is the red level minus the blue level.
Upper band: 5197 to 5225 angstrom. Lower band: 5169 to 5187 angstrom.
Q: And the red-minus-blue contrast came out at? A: 1.3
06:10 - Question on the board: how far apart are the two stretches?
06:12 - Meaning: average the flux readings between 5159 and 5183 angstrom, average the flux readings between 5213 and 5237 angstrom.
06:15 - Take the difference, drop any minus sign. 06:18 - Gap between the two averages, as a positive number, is 0.9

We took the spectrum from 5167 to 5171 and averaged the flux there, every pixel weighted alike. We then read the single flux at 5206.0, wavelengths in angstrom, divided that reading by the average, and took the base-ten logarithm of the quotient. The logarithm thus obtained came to 0.07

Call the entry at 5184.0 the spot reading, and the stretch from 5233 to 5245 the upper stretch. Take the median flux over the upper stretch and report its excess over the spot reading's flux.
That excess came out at 1.8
